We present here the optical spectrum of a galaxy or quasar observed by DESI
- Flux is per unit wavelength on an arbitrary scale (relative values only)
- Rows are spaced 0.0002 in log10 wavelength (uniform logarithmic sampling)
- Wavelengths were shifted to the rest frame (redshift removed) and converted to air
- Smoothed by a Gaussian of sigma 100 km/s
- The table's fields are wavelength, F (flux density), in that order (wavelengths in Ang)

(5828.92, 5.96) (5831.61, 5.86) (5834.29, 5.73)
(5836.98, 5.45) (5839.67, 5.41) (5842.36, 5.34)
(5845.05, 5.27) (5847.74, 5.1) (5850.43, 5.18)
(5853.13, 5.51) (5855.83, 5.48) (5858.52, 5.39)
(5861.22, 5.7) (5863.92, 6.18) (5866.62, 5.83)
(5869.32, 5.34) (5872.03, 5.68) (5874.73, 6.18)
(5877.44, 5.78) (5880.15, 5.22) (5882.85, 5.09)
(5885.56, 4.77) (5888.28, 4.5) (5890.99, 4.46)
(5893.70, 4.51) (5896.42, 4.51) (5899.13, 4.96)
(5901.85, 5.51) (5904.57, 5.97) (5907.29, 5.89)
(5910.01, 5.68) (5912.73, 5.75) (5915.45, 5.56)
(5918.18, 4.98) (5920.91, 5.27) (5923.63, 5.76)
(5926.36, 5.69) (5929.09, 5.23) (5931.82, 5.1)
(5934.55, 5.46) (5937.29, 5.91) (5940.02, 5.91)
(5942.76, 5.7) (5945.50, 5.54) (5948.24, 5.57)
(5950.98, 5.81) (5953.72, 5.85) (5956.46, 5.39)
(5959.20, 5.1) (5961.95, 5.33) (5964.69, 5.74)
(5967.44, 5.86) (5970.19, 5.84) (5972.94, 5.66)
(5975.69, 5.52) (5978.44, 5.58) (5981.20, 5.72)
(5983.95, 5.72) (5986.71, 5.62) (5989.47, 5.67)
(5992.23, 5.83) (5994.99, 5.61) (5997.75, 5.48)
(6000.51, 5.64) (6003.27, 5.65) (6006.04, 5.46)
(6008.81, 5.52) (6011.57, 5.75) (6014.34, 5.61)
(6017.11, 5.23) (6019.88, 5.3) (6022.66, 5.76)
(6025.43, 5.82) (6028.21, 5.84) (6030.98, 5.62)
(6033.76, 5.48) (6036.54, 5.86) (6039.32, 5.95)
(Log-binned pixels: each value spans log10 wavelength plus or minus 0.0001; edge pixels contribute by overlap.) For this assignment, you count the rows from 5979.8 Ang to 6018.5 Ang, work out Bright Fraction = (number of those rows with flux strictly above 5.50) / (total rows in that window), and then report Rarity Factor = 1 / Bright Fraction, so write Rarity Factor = 1.27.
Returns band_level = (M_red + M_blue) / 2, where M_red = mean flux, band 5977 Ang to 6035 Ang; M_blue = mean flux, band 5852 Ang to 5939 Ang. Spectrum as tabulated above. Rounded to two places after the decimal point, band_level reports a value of 5.51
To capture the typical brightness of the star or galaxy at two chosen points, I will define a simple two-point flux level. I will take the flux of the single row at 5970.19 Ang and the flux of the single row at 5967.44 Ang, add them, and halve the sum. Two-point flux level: 5.85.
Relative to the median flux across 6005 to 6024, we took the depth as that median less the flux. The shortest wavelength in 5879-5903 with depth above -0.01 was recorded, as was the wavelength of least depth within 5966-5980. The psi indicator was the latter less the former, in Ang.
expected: 87.3 Ang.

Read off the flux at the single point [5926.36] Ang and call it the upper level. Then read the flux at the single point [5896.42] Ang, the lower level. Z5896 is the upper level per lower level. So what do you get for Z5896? 1.262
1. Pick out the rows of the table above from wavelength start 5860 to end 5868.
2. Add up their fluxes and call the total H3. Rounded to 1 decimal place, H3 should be 17.7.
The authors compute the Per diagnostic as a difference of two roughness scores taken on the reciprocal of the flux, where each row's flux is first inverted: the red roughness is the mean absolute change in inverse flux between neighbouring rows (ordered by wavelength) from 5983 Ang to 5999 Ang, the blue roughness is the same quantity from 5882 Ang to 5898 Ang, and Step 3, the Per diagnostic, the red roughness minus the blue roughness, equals -0.002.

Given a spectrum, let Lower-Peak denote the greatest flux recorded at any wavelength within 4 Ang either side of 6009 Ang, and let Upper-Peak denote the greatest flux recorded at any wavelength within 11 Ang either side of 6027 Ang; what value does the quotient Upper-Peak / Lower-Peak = 1.02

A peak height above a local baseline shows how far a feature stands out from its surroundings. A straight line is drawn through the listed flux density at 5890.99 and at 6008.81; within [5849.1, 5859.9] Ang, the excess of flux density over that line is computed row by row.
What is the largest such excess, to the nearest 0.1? 1.4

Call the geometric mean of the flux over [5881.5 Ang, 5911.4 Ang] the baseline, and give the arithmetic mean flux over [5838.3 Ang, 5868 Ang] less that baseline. 0.44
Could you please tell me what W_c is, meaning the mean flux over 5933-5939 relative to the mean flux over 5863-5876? 0.97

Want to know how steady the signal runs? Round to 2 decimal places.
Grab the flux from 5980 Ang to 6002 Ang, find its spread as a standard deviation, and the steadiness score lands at 0.10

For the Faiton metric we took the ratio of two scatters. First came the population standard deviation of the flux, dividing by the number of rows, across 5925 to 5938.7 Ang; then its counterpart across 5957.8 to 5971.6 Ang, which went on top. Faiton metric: 1.0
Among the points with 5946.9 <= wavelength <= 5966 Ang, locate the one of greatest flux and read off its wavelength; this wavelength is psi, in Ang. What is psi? 5953.72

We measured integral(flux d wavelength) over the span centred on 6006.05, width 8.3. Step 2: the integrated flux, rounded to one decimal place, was 46.0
